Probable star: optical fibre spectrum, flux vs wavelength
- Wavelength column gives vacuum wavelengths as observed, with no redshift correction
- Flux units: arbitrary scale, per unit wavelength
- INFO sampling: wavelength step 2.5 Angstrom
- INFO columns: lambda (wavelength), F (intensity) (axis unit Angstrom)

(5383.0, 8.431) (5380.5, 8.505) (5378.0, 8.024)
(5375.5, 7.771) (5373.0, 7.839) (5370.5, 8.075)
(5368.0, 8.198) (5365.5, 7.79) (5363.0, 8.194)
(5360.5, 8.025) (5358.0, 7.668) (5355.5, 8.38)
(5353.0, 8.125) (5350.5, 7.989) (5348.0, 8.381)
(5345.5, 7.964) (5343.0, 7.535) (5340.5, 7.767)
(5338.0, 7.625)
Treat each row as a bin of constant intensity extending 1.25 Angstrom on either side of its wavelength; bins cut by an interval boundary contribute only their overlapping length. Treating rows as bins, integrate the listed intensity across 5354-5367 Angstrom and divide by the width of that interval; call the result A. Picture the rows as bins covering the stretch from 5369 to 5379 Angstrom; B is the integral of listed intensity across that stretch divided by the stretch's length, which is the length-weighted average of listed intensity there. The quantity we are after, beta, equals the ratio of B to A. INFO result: 0.99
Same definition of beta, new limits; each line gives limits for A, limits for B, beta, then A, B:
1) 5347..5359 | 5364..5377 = 0.98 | 8.11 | 7.94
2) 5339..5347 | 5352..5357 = 1.06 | 7.77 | 8.23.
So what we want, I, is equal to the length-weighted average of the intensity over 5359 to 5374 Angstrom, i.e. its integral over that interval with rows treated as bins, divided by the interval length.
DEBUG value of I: 8.02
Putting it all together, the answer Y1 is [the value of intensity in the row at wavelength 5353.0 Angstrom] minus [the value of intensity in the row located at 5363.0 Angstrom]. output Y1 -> -0.1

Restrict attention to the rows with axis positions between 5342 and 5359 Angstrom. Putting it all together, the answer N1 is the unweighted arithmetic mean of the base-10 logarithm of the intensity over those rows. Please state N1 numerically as 0.903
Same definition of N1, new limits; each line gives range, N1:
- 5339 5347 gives 0.889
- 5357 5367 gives 0.899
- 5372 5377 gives 0.892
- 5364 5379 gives 0.900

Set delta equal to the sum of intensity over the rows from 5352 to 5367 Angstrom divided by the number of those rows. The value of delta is 8.03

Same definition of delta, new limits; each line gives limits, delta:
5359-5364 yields 8.11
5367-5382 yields 8.07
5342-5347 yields 7.75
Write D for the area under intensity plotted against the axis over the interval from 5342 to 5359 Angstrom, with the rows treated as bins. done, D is 136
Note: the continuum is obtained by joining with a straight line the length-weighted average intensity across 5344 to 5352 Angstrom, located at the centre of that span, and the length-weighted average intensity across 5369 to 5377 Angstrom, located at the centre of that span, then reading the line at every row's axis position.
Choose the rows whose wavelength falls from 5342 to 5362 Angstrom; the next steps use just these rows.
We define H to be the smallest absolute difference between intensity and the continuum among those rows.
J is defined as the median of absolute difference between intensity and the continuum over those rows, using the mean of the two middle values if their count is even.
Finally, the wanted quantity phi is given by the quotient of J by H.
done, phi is 9.1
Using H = 0.02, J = 0.22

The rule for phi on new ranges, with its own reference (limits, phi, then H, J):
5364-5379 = 2.2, 0.07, 0.15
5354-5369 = 9.7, 0.02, 0.23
